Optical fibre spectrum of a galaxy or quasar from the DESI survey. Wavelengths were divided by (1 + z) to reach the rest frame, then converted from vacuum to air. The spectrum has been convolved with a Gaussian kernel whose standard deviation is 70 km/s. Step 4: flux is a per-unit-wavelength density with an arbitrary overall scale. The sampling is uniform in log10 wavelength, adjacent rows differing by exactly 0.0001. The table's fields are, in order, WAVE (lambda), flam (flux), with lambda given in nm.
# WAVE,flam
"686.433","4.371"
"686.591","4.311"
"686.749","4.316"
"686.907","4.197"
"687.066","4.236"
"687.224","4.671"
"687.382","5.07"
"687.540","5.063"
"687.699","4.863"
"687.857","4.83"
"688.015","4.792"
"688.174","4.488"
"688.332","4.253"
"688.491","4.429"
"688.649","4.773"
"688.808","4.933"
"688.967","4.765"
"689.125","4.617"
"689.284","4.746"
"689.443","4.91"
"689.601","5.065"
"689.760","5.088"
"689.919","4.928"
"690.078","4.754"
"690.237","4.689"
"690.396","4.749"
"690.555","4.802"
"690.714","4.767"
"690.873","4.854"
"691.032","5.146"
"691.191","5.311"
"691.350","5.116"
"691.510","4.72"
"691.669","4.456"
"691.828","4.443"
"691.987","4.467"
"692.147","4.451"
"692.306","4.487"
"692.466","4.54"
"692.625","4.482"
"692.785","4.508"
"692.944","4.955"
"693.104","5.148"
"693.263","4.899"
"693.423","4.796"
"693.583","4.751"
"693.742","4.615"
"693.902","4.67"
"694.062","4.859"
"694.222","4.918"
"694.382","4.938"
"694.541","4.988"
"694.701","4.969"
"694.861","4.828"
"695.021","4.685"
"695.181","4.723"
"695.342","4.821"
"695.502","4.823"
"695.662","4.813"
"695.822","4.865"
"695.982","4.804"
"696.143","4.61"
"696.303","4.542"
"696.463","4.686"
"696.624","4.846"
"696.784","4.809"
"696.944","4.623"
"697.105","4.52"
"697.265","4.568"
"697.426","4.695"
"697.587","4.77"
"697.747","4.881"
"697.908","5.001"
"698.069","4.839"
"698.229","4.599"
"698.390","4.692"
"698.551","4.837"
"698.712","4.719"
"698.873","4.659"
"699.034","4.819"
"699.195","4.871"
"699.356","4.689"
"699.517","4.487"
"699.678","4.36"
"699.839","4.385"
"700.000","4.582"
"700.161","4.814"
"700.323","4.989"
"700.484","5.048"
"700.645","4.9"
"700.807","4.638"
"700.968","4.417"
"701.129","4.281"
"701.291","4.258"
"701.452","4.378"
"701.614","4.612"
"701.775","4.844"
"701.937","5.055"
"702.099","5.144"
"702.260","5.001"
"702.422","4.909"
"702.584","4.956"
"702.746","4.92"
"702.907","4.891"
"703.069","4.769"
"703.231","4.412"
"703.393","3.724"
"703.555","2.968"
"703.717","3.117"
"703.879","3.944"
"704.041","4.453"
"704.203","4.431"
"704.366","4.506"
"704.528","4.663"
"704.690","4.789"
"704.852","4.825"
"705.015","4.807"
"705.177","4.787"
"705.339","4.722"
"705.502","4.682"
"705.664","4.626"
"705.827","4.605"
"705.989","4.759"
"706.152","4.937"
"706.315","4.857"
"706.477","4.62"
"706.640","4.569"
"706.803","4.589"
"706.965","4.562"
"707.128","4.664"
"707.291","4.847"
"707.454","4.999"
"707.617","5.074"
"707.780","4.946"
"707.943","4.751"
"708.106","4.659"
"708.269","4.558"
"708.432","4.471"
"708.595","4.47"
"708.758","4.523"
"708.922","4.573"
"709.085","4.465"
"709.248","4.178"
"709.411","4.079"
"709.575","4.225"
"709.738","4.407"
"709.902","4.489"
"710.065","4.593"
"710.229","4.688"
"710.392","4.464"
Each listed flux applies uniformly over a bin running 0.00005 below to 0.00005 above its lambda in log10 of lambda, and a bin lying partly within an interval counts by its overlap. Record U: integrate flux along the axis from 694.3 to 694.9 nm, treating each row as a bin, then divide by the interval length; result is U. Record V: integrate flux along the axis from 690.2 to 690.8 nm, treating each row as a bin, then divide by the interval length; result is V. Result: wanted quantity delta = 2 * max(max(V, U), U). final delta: 9.89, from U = 4.94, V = 4.8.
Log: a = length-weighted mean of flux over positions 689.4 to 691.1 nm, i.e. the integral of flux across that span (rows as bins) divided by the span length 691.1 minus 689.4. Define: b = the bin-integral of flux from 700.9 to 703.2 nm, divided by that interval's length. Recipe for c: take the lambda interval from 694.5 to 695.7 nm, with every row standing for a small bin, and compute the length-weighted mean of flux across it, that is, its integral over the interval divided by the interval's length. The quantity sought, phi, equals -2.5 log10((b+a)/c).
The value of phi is -0.750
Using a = 4.89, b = 4.74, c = 4.82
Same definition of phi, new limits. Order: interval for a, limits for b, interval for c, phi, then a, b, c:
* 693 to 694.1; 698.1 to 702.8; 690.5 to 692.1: -0.746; 4.82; 4.72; 4.80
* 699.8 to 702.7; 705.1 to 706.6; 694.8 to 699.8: -0.755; 4.74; 4.73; 4.72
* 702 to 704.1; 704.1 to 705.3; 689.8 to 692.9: -0.710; 4.41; 4.68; 4.73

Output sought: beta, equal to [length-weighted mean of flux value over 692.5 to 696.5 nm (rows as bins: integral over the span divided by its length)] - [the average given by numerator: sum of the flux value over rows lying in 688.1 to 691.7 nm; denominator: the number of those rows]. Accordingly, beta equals -0.01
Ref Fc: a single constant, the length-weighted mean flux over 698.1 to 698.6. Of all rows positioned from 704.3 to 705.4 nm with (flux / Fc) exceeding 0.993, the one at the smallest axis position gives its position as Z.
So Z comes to 704.690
